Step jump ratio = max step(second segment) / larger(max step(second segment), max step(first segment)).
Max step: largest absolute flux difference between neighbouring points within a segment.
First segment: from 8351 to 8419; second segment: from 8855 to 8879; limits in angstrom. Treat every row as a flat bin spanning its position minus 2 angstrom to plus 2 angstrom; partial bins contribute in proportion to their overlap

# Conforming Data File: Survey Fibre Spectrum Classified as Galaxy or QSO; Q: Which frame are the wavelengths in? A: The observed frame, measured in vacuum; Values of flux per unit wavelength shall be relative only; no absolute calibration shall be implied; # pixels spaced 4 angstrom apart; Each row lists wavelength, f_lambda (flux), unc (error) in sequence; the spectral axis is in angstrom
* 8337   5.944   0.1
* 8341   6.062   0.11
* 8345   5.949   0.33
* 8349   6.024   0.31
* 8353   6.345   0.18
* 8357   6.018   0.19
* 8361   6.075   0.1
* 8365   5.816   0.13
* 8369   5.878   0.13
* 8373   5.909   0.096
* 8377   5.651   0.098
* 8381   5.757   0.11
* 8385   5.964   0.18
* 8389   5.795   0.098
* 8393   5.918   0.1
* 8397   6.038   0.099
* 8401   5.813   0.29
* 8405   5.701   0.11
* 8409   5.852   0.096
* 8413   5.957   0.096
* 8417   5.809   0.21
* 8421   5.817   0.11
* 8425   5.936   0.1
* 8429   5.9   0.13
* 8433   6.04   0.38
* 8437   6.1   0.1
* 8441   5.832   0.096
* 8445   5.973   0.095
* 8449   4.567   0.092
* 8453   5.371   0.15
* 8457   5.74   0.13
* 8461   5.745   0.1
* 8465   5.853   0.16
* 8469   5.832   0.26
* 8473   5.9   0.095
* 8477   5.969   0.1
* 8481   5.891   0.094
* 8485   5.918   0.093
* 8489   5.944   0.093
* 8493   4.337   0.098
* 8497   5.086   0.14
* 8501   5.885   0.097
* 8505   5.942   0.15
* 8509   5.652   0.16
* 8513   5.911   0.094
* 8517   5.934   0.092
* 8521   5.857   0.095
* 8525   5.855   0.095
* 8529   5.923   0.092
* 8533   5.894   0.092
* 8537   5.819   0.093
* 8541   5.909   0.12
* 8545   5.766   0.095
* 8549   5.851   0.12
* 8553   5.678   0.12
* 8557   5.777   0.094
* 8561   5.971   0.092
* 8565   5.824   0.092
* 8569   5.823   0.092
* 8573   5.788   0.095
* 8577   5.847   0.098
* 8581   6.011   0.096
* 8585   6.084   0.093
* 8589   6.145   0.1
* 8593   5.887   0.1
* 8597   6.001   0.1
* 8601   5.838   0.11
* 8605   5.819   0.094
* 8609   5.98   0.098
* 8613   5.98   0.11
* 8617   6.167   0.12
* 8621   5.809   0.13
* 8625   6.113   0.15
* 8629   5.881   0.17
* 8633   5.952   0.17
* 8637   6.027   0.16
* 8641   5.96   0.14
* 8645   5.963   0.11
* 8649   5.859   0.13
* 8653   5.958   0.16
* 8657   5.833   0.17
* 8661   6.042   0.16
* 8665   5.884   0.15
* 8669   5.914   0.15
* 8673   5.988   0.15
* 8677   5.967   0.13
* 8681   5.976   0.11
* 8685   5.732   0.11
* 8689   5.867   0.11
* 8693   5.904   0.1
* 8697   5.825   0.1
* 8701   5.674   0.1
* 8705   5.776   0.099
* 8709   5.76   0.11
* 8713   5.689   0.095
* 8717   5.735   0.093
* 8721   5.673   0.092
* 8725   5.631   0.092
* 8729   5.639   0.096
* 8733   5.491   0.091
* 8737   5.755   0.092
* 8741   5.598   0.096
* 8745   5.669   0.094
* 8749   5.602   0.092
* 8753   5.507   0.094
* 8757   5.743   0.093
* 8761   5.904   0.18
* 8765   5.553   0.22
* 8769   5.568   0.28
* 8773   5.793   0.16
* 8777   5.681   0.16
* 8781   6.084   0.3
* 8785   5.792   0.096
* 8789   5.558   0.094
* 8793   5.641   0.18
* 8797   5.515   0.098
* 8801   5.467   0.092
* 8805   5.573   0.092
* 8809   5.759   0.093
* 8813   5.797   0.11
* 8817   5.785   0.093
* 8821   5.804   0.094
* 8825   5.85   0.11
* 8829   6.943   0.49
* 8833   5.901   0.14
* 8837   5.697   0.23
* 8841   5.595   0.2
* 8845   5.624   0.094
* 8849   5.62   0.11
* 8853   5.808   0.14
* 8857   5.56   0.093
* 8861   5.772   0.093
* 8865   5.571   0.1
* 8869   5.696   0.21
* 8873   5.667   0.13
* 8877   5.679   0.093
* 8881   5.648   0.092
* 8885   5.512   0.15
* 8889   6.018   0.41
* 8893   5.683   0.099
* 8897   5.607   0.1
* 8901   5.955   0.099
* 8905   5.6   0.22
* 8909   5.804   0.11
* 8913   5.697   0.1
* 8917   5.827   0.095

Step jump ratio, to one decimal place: 0.6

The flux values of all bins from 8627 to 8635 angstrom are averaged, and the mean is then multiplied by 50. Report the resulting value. 296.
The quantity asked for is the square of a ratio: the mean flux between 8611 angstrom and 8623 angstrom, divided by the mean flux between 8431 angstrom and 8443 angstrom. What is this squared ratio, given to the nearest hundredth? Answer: 1.00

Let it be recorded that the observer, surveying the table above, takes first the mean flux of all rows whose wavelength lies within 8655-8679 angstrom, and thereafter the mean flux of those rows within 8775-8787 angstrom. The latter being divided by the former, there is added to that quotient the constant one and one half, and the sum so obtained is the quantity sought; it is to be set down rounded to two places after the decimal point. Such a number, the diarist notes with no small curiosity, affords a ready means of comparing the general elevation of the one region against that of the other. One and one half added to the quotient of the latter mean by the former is 2.49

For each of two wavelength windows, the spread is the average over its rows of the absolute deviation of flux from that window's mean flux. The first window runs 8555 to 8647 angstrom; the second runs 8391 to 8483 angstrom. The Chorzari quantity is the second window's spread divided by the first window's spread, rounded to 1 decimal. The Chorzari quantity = 1.7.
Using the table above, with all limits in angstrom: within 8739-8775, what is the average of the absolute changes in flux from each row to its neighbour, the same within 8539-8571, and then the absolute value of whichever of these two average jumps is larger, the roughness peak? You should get 0.153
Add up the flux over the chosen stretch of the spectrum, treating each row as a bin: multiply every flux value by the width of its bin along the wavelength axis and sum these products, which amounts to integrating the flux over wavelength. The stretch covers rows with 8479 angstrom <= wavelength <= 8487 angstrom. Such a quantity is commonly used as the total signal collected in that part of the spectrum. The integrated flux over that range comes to 47.2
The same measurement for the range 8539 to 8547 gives 46.7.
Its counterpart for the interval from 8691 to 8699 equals 46.9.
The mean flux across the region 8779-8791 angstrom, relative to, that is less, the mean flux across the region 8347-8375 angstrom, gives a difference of -0.20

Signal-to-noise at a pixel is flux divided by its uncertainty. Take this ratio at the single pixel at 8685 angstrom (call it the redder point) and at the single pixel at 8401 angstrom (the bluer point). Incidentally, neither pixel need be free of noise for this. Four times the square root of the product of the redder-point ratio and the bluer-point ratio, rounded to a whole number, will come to 129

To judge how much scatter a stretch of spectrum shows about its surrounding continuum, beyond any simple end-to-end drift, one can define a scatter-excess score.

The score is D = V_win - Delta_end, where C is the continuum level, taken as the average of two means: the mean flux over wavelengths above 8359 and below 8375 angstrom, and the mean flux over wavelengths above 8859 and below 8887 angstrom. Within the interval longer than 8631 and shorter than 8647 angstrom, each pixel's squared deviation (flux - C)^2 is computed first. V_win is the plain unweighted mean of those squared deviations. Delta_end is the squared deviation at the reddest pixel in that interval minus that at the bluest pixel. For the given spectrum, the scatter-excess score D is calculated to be 0.034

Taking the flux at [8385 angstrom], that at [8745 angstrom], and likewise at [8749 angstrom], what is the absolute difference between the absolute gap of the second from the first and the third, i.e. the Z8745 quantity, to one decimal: 5.3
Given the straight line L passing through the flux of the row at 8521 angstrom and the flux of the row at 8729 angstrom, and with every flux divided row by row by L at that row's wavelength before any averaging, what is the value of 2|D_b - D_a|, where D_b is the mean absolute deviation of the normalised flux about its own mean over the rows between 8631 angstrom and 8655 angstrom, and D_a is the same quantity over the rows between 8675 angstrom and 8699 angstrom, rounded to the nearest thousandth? 0.012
